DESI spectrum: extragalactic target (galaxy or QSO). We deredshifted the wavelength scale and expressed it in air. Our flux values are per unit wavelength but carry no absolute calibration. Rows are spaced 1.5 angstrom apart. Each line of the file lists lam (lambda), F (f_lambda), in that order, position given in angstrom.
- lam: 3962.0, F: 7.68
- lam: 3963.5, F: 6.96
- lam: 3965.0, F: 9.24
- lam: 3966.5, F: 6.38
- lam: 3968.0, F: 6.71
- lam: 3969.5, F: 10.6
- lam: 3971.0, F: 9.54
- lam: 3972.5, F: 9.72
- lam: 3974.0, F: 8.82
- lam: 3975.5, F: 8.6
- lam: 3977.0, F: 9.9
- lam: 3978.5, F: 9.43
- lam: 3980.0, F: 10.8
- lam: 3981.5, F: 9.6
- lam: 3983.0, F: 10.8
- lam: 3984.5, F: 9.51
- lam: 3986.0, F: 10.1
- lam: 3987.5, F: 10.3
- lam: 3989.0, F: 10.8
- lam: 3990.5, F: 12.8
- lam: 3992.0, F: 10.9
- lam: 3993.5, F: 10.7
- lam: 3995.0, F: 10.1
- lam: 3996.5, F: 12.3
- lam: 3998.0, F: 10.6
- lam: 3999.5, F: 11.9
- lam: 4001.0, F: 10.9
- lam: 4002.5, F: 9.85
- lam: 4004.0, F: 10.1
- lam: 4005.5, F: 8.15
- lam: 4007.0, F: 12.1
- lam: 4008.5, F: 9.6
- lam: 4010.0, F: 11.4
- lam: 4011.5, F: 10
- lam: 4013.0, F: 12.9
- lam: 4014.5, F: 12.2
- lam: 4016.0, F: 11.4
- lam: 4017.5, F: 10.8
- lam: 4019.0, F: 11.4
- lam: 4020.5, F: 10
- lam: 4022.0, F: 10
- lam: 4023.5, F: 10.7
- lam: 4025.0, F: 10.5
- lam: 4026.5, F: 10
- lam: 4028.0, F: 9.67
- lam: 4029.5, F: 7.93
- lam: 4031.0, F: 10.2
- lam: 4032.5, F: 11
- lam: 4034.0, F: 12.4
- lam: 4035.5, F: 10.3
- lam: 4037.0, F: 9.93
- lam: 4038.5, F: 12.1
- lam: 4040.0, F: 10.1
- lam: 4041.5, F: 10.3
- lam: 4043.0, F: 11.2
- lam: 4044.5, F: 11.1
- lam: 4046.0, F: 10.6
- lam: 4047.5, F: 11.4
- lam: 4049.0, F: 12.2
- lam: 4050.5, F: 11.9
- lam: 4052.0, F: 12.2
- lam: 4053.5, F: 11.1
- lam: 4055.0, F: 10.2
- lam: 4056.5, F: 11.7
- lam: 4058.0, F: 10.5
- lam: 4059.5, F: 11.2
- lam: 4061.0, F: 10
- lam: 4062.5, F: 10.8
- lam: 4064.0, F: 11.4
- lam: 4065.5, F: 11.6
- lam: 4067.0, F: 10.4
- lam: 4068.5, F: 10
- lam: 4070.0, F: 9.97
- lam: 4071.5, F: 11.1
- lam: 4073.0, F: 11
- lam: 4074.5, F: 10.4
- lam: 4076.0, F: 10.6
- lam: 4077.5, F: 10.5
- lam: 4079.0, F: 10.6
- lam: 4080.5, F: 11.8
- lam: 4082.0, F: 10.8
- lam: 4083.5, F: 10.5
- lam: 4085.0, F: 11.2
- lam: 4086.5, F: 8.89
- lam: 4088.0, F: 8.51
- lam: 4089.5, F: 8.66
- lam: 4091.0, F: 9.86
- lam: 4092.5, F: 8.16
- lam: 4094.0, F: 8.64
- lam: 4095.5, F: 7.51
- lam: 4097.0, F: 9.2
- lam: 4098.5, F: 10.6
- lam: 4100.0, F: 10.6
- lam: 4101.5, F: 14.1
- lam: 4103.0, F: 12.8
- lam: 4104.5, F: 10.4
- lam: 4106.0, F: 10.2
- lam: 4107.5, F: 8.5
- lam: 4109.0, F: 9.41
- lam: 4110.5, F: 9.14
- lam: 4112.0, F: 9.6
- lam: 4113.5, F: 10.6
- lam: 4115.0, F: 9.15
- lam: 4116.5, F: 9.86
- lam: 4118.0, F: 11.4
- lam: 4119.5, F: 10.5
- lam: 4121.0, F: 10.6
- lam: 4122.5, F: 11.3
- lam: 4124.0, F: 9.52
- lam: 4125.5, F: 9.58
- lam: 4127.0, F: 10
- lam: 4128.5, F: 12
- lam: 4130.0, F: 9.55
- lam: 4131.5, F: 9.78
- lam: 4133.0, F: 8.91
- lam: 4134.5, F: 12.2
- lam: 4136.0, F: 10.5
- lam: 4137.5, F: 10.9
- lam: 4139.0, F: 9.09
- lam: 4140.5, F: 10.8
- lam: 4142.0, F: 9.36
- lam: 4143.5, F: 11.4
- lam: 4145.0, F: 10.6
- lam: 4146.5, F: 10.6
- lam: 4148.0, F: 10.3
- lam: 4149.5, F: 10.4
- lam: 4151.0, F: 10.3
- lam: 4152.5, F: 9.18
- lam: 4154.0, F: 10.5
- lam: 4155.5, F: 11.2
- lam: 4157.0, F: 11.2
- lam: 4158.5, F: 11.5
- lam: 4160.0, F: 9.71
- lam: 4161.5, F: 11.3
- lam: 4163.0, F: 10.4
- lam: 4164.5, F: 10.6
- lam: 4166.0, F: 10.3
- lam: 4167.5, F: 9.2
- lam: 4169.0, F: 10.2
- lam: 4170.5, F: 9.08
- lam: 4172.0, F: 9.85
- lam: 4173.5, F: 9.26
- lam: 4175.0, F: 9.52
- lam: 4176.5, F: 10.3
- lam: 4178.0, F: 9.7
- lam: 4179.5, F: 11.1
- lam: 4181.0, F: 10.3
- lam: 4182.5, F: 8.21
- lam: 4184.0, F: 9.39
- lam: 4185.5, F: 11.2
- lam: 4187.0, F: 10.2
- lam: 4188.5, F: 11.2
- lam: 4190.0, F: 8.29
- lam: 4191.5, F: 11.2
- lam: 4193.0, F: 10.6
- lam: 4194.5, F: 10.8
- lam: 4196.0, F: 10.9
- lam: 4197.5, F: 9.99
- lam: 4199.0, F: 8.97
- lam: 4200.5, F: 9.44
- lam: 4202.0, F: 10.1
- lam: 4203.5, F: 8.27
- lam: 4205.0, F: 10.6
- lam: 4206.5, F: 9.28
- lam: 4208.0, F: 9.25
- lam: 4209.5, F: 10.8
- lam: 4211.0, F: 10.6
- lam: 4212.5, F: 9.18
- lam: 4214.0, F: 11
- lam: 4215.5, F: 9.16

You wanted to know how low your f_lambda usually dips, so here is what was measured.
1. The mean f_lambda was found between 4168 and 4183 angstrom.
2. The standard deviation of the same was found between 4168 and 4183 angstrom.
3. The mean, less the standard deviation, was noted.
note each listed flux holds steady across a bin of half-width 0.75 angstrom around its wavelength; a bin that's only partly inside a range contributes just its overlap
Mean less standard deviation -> 9.0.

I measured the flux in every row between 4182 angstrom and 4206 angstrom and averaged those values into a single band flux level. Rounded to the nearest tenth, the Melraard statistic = 10.0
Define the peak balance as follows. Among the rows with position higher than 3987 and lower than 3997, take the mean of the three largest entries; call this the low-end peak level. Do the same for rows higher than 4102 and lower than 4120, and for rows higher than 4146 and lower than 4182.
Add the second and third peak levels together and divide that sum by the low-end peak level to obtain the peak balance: 1.91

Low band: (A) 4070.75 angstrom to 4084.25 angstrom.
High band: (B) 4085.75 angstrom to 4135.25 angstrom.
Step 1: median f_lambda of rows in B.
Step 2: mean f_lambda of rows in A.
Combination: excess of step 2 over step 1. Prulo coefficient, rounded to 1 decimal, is 1.0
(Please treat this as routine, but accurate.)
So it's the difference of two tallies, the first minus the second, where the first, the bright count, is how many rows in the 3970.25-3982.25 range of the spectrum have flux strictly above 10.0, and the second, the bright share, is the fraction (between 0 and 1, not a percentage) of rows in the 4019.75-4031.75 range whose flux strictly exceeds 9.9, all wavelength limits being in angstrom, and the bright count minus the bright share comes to 0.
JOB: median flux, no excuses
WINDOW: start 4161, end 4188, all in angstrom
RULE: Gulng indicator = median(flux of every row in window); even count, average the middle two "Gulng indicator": 10.2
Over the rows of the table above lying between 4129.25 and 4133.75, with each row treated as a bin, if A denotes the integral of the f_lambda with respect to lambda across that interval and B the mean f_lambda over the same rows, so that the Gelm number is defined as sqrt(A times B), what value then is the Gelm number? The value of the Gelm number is 20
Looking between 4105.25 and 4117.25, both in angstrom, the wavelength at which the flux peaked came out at 4113.5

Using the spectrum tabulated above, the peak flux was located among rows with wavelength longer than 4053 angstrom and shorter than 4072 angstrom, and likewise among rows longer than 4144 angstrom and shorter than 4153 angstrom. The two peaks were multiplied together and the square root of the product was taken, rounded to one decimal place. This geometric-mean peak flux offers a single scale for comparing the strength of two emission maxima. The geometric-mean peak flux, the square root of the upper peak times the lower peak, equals 11.1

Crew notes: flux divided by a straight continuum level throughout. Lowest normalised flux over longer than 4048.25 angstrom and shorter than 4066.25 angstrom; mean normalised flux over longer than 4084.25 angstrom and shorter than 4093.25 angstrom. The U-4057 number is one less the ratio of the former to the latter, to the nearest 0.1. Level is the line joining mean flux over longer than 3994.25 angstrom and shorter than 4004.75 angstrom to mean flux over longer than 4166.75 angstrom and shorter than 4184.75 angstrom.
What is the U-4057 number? -0.1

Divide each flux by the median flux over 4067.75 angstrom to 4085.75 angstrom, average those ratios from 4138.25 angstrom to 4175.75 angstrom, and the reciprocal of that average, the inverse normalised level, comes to 1.04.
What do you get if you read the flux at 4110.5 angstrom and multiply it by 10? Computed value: 91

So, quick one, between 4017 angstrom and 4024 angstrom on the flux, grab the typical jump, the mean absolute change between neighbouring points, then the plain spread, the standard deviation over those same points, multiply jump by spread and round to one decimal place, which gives 0.4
